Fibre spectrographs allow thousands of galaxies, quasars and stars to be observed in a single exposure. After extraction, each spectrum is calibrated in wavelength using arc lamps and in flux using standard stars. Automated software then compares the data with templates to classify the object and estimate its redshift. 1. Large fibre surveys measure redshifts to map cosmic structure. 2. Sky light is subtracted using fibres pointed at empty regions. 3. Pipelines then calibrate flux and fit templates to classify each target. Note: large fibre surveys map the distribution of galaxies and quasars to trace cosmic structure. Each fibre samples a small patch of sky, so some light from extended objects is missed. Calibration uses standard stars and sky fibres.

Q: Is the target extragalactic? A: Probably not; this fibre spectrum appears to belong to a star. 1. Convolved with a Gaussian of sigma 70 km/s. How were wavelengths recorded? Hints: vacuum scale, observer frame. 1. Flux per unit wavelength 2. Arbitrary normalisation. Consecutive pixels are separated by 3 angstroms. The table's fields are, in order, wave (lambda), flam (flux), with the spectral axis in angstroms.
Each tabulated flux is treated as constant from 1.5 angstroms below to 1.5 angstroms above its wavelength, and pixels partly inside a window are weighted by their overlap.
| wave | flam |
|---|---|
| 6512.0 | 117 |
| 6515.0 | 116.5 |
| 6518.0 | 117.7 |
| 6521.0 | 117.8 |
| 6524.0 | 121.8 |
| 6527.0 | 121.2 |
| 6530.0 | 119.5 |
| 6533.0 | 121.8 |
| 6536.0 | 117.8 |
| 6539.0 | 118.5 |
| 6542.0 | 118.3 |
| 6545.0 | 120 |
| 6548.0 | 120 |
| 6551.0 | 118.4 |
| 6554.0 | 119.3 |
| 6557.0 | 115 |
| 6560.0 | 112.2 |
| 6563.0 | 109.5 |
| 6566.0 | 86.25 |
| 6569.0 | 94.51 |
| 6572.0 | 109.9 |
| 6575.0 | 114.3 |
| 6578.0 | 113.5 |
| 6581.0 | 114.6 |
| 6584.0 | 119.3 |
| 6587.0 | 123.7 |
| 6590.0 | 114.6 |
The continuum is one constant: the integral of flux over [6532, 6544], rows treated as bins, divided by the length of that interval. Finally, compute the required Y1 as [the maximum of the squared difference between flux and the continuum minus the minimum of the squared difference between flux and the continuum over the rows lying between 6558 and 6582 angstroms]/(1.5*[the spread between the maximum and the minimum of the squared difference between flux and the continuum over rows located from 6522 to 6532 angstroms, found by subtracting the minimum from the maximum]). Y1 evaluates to 94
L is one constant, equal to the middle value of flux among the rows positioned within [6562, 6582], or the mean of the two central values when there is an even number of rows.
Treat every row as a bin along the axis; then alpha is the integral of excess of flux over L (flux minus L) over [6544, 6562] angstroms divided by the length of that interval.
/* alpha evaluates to 7.3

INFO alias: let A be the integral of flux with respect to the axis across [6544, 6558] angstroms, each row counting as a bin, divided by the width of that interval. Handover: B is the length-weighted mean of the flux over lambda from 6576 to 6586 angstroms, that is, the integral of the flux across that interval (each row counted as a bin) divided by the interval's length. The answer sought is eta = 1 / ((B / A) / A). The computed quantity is 121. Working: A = 119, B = 116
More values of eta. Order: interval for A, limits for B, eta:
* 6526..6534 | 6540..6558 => 123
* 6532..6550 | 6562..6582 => 135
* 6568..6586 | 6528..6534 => 104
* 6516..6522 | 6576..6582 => 121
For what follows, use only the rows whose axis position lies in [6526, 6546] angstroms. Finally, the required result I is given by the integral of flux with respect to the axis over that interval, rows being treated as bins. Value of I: 2391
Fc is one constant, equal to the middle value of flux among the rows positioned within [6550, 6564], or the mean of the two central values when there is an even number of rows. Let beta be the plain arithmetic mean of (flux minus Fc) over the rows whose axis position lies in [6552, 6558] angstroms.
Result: 2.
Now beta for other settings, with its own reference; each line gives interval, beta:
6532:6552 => 4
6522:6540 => 5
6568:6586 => -4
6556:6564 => -3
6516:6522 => 3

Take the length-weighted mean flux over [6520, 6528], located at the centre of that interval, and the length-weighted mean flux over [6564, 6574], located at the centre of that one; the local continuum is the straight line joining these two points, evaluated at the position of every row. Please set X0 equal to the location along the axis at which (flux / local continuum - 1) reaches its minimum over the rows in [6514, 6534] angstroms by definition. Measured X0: 6515.0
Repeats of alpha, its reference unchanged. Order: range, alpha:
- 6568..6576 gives -3.4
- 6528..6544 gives 9.4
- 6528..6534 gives 10.7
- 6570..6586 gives 4.1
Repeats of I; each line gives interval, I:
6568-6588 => 2260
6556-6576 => 2110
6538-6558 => 2372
